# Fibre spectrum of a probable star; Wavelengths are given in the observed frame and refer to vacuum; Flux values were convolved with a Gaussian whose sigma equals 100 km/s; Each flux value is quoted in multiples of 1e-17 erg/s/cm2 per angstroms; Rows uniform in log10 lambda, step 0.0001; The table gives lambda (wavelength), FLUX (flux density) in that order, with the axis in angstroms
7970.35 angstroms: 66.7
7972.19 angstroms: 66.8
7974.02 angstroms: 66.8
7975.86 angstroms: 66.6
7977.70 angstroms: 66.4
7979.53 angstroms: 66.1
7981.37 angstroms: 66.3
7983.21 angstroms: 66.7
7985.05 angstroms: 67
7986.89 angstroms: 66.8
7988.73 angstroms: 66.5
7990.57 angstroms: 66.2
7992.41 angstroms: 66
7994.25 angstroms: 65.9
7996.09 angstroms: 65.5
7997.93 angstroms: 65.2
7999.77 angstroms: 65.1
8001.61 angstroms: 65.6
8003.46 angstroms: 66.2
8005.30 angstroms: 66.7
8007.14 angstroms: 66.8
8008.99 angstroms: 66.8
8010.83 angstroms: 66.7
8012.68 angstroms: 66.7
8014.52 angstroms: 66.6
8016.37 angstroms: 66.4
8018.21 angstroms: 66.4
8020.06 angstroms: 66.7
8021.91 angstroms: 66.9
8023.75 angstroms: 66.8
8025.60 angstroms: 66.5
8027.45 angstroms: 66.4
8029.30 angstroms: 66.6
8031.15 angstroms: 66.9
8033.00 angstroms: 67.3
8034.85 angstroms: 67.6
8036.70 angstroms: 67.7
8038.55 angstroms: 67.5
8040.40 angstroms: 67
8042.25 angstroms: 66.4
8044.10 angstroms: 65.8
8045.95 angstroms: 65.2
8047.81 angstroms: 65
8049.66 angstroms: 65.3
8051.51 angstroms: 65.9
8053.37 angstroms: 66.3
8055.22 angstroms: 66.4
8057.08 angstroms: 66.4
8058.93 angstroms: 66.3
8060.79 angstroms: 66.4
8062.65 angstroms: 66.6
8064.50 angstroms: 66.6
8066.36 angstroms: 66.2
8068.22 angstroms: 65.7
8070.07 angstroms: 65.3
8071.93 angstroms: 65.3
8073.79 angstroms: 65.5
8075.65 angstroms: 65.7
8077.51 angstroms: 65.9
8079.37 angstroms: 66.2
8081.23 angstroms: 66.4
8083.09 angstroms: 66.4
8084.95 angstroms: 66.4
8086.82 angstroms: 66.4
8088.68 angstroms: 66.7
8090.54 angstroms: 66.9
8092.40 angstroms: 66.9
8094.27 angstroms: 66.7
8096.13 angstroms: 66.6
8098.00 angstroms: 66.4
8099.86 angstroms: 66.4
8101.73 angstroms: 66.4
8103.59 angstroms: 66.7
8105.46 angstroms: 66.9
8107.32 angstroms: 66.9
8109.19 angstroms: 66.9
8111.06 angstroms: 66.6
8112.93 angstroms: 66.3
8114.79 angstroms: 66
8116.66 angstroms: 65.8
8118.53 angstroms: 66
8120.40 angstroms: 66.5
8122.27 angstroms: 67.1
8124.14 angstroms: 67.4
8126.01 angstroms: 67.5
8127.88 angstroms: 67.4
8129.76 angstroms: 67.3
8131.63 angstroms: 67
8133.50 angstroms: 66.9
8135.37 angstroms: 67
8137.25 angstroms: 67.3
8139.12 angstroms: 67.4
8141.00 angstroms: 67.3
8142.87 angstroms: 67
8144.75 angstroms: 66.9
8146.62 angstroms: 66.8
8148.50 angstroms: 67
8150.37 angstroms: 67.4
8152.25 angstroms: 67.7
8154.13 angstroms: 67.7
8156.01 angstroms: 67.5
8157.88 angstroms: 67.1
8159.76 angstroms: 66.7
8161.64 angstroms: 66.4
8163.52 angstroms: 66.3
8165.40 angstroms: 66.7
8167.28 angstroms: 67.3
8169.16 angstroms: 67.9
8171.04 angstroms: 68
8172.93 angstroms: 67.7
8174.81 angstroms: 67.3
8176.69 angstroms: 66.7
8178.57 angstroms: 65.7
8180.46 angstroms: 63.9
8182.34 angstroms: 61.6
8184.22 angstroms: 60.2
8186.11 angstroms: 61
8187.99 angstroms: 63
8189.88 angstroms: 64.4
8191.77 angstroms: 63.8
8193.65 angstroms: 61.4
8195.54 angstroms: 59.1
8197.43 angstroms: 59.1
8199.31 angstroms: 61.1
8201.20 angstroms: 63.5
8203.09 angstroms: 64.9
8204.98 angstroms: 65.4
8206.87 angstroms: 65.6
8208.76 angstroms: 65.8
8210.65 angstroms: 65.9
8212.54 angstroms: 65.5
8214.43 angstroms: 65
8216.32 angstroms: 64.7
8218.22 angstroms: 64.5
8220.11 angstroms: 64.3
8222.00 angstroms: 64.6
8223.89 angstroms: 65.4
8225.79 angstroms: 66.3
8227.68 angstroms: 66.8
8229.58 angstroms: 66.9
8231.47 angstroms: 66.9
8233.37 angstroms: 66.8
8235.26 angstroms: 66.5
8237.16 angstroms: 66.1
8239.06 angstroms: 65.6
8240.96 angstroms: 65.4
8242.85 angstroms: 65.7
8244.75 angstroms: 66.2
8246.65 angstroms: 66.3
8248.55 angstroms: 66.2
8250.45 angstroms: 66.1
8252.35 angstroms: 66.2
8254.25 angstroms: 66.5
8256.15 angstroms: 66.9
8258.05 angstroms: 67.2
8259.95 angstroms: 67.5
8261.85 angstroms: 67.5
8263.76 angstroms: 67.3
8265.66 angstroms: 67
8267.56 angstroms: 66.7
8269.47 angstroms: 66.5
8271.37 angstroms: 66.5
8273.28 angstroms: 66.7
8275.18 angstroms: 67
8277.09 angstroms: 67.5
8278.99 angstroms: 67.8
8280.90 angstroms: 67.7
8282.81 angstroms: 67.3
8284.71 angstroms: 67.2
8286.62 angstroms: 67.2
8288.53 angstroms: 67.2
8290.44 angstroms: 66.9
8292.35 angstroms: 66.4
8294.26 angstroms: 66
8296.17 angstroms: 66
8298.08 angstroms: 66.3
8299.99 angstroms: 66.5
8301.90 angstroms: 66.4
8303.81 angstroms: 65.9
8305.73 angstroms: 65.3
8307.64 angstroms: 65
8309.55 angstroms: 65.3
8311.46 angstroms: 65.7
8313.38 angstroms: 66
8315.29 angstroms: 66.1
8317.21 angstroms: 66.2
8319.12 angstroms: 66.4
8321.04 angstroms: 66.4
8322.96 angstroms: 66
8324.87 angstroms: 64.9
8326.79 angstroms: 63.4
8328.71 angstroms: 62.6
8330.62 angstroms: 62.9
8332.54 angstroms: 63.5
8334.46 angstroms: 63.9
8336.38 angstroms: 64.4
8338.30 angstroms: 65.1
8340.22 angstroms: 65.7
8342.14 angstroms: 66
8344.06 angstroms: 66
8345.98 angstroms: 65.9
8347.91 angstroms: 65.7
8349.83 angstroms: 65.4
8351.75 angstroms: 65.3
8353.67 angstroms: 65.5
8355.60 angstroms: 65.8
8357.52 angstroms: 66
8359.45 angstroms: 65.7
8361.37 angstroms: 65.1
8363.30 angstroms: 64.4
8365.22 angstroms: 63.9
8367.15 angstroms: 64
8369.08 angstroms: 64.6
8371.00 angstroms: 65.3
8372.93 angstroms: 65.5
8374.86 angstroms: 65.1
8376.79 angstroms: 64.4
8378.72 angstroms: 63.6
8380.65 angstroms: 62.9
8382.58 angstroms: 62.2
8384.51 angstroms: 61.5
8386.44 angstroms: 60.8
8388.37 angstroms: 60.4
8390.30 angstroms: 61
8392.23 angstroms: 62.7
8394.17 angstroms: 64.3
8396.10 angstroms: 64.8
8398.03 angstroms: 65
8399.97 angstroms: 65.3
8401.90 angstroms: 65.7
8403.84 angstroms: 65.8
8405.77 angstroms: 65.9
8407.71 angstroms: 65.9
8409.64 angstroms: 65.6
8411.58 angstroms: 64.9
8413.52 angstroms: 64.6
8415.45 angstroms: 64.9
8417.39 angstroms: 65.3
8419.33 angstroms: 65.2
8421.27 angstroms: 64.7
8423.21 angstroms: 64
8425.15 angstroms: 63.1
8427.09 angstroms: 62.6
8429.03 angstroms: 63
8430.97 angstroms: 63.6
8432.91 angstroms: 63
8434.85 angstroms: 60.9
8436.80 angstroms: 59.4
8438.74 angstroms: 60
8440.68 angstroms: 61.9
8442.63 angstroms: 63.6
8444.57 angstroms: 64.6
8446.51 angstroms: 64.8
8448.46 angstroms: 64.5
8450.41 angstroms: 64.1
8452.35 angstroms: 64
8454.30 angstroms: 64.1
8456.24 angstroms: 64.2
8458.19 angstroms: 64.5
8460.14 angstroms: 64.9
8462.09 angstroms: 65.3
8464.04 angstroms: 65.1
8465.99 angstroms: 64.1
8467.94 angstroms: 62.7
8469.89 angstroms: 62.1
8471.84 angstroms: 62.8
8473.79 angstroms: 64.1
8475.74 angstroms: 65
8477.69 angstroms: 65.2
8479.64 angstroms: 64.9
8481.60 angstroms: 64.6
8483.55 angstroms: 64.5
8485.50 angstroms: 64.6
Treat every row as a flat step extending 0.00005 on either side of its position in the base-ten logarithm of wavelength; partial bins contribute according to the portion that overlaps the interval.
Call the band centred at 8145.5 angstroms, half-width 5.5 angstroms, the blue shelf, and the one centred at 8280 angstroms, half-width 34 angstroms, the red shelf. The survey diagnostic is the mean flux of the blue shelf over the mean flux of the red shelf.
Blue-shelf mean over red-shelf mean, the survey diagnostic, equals 1.01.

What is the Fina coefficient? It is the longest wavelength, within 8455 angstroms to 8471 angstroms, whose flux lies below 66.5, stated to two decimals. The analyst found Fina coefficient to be 8469.89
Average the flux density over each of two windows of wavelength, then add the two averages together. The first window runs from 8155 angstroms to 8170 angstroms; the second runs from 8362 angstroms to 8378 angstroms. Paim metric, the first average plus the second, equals 132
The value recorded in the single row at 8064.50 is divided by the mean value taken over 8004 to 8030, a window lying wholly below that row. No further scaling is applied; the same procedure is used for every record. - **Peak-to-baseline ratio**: 0.999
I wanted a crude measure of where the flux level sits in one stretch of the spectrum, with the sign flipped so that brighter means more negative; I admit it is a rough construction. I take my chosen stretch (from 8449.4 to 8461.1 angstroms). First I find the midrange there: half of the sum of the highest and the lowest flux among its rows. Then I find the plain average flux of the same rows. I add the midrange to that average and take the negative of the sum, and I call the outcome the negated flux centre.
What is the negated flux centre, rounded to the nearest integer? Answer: -129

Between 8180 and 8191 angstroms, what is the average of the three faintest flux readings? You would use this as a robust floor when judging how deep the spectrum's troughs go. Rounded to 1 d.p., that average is 60.9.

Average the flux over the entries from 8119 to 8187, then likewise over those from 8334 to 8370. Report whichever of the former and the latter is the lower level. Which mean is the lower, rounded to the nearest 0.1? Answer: 65.2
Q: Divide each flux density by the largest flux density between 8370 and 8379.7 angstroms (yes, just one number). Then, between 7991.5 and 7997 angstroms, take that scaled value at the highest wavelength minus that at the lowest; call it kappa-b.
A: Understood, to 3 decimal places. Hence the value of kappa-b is -0.008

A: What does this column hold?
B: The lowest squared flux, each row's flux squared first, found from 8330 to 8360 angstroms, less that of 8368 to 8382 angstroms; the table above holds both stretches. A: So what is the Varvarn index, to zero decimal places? 0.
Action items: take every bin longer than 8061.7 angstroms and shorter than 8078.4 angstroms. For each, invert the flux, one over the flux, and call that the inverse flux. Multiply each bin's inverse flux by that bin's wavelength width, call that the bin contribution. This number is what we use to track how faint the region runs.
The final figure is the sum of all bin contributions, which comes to 0.254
